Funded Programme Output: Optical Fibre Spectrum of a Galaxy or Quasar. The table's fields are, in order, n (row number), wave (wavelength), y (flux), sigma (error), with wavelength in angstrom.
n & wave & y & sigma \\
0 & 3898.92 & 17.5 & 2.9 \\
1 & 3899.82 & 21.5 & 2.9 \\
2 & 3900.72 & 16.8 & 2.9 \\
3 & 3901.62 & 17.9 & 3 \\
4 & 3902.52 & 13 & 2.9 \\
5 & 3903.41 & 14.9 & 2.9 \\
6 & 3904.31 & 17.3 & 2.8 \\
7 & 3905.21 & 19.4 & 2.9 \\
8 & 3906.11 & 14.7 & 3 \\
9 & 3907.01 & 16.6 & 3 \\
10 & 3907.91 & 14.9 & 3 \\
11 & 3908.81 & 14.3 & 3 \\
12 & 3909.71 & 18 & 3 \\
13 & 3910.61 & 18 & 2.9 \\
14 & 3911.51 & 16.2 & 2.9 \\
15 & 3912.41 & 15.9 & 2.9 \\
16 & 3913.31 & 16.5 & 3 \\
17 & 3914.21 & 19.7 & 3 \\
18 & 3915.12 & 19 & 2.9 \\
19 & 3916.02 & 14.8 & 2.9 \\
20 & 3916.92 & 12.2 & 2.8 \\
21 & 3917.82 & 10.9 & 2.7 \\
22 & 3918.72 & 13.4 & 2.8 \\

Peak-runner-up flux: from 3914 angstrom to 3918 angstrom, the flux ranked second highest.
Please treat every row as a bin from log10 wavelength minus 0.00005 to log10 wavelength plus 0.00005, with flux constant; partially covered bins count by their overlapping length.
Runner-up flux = 19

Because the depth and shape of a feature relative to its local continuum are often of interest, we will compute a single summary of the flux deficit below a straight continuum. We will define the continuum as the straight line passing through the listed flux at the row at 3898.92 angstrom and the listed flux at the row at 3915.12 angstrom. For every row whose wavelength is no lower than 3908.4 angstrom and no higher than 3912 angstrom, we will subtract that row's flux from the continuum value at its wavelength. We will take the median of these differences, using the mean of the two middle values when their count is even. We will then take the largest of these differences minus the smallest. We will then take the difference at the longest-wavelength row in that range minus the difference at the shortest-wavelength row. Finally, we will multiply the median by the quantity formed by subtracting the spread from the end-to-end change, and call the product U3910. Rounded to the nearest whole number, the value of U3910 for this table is -8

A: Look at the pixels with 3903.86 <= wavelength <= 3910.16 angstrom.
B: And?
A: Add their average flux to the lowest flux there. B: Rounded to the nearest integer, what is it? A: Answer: 31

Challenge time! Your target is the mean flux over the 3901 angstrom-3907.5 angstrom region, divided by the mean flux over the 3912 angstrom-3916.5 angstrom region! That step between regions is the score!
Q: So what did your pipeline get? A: 0.95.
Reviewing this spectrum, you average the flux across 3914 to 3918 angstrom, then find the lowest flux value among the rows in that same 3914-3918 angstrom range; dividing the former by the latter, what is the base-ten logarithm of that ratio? 0.15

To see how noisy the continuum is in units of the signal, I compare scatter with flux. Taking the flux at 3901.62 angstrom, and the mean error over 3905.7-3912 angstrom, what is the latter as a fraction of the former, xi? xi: 0.166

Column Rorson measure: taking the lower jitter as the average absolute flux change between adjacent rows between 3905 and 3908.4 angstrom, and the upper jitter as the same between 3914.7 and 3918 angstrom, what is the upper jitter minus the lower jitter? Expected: -0.1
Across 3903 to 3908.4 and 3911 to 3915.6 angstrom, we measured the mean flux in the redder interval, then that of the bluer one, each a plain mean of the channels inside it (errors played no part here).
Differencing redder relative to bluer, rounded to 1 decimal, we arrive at 1.2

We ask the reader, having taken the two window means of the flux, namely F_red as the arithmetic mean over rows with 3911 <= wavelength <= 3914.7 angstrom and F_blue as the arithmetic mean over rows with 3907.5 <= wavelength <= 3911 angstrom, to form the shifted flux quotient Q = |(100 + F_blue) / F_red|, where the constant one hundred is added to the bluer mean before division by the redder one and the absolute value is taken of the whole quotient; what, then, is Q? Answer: 6.8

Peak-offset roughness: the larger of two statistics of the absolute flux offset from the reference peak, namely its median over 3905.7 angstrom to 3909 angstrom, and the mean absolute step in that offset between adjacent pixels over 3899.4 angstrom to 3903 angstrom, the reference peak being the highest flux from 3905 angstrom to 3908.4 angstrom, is 4.6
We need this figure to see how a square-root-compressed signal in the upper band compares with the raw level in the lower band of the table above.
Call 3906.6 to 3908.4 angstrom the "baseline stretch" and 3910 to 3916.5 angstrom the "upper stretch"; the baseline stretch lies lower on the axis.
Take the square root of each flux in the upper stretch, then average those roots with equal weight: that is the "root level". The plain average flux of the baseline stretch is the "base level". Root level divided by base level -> 0.26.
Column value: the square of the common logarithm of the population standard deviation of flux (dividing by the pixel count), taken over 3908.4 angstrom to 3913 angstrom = 0.021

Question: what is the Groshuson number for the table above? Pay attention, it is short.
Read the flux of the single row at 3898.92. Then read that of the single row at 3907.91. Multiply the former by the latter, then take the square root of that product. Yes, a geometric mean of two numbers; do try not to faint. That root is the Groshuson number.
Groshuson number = 16.1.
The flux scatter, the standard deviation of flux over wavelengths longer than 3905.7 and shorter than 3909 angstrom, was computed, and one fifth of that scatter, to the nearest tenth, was 0.2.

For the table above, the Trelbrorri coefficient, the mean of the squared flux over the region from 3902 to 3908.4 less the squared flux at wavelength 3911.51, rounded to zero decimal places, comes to -8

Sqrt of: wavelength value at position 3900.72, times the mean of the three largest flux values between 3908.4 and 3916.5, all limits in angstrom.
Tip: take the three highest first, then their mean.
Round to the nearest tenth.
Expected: 17.8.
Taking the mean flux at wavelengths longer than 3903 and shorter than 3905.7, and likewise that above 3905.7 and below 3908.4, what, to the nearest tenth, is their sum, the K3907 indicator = 32.6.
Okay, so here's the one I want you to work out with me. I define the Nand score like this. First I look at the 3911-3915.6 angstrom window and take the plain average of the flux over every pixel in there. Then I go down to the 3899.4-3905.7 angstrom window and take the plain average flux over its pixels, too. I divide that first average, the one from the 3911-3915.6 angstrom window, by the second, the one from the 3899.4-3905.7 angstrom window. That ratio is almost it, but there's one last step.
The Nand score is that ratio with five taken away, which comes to -3.99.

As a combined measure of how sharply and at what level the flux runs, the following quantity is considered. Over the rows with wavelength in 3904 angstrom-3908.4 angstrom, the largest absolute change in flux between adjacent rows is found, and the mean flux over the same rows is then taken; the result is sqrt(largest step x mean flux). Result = 8.8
